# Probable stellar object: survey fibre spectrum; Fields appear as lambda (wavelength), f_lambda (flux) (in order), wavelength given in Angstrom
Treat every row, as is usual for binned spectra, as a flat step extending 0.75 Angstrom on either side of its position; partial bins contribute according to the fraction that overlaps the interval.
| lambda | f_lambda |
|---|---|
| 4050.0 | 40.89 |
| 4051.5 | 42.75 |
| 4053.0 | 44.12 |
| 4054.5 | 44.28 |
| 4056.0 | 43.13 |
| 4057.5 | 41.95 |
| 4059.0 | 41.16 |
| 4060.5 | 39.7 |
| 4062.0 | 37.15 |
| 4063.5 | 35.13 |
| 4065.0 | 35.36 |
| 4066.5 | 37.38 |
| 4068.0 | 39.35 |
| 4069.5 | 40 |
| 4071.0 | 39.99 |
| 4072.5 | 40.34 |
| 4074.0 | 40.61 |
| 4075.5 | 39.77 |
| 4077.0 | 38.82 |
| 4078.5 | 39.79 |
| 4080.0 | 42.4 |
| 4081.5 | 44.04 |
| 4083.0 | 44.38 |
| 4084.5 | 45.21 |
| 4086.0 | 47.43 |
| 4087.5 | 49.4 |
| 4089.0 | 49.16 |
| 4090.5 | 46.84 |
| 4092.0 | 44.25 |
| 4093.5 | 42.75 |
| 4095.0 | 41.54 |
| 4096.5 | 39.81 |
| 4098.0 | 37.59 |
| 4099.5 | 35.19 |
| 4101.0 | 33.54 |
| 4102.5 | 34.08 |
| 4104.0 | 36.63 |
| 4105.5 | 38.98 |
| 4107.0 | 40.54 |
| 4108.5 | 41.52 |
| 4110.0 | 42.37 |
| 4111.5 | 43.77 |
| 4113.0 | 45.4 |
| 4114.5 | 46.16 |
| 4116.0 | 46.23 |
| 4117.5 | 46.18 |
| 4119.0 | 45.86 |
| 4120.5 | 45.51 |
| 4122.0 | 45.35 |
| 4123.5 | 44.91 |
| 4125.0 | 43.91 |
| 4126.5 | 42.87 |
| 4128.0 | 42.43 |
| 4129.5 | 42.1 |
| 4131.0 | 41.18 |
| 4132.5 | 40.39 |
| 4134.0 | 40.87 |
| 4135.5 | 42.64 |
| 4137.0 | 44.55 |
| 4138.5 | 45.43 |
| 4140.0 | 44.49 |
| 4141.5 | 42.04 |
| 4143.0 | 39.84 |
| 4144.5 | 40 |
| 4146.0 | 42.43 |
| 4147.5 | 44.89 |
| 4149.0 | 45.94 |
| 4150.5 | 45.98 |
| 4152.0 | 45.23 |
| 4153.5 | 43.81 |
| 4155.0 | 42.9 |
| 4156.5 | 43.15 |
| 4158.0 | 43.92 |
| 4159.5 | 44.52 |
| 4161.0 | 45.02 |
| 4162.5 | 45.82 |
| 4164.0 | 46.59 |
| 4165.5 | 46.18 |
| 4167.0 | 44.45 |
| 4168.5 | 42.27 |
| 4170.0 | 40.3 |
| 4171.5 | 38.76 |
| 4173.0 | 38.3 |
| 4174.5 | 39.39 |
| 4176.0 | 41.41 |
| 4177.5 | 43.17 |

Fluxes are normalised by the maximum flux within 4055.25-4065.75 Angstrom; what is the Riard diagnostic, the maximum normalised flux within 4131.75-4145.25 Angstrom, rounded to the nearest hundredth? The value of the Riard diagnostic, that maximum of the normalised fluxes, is 1.05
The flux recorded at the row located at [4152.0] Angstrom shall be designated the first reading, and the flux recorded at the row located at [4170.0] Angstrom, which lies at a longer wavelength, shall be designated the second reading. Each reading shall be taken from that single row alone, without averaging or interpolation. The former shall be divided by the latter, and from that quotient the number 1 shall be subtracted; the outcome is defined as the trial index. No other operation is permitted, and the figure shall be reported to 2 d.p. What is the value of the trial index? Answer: 0.12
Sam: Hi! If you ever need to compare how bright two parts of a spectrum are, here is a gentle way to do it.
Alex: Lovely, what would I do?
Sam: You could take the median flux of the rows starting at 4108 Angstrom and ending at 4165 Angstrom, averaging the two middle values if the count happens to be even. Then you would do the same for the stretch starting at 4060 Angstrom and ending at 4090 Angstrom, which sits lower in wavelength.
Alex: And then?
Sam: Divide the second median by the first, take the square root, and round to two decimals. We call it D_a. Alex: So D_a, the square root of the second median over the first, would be 0.95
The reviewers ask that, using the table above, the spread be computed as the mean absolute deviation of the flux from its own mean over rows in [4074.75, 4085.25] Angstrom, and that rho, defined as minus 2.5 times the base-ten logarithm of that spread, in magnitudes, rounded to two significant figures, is -0.87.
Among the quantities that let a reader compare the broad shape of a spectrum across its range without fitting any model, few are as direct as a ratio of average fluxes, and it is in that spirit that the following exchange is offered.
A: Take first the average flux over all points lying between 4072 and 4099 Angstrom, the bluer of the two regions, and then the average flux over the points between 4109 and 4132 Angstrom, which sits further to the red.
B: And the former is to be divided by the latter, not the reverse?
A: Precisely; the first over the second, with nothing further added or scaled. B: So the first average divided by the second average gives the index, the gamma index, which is 0.97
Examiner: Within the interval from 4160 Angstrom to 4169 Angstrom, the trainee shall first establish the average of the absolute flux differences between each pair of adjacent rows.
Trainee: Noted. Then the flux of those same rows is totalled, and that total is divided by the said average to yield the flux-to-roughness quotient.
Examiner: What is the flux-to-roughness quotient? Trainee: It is 229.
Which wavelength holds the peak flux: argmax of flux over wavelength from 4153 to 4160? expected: 4159.5 Angstrom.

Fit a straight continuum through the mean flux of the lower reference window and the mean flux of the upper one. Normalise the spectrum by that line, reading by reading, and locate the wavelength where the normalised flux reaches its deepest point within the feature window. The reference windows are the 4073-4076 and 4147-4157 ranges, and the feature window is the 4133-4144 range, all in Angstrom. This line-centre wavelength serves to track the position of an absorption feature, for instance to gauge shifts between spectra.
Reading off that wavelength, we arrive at 4143.0 Angstrom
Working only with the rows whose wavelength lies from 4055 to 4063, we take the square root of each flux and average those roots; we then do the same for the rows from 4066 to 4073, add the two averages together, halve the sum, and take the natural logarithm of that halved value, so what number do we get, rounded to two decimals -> 1.84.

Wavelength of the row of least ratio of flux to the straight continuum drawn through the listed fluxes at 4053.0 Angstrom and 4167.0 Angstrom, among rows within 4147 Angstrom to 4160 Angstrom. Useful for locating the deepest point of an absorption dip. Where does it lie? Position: 4155.0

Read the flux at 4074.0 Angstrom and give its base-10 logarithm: 1.61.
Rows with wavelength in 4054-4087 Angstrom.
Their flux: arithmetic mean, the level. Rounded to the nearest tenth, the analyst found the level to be 40.8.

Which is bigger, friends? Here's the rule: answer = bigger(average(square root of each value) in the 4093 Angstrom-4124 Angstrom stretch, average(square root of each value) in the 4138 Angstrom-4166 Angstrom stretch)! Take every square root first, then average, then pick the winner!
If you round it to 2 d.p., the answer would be 6.64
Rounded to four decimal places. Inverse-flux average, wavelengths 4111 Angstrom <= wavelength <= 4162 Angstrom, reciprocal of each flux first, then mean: 0.0229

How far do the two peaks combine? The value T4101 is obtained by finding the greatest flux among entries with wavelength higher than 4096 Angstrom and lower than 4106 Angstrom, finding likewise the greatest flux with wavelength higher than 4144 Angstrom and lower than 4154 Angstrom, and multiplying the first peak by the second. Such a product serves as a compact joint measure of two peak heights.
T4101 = 1830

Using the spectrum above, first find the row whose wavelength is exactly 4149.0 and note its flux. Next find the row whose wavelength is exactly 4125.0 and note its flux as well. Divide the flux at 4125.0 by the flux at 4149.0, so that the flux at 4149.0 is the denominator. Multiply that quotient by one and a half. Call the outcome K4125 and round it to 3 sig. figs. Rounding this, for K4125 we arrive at 1.43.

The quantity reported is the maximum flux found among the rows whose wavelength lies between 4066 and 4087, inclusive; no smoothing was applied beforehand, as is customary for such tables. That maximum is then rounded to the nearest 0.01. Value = 47.43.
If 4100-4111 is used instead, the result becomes 42.37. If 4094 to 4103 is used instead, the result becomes 41.54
